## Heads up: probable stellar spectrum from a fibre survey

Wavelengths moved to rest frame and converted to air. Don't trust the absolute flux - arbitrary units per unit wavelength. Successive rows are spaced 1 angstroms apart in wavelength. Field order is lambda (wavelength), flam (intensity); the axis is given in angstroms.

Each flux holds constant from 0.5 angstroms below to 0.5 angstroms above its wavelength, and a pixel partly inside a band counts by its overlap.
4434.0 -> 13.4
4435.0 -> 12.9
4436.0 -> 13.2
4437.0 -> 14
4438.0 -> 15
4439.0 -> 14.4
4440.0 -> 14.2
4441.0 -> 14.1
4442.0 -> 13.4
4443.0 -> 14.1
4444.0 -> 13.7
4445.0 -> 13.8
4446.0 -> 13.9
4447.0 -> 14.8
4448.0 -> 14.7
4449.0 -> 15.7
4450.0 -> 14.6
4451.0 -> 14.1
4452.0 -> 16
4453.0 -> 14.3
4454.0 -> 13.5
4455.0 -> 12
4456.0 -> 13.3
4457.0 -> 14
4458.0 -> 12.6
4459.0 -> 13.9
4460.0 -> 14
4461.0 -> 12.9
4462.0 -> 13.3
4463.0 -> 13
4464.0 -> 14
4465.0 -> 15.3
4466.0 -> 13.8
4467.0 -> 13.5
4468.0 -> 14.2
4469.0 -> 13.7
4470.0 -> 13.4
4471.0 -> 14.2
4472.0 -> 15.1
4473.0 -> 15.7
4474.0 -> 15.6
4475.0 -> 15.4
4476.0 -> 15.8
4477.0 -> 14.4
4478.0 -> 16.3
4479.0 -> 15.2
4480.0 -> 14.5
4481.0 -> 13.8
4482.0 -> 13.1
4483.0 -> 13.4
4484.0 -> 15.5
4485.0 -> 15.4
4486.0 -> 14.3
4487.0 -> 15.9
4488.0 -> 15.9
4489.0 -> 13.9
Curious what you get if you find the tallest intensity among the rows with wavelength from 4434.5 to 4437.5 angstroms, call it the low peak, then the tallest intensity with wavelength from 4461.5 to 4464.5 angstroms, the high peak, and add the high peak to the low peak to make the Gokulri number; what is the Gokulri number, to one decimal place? 28.0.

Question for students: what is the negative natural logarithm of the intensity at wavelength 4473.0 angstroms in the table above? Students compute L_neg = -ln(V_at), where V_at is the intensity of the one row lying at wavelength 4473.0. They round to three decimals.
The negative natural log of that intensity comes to -2.754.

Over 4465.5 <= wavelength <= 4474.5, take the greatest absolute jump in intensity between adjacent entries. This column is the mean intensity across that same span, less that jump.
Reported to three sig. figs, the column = 13.5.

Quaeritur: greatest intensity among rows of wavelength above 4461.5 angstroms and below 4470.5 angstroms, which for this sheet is 15.3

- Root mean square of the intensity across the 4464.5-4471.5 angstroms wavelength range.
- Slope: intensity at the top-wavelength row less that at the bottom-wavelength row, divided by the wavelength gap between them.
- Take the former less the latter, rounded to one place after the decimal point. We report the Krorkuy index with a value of 14.2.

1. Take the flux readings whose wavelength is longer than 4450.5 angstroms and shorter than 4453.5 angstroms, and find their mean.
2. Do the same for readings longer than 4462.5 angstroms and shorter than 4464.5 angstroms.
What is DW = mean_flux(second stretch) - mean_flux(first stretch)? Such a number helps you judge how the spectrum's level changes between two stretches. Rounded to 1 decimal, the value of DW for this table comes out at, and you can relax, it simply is -1.3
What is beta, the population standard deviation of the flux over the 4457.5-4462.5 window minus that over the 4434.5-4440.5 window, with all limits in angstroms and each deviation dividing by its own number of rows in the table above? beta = -0.16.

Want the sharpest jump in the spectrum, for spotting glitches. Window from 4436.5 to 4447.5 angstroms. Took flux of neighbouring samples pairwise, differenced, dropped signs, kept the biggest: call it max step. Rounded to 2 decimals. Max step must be 1.00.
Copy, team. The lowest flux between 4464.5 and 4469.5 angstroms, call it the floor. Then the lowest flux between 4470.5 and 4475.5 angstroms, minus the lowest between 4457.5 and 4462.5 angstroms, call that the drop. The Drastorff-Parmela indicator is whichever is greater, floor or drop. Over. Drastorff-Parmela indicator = 13.50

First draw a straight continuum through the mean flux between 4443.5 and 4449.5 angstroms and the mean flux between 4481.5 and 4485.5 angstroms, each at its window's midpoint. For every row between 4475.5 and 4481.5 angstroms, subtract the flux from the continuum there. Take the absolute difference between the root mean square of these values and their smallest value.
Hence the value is 3.0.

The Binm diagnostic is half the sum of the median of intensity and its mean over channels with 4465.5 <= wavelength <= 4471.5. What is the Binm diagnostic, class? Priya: 13.8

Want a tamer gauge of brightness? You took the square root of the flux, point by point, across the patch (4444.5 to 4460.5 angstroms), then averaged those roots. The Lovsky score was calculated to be 3.75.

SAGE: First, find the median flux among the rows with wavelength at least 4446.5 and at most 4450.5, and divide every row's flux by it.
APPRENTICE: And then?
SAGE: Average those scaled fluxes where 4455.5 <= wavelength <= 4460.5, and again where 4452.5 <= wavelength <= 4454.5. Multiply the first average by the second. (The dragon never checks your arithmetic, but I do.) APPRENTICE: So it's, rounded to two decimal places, 0.87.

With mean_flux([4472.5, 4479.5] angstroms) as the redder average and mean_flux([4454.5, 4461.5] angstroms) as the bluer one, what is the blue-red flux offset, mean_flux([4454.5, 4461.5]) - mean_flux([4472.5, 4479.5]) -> -2.2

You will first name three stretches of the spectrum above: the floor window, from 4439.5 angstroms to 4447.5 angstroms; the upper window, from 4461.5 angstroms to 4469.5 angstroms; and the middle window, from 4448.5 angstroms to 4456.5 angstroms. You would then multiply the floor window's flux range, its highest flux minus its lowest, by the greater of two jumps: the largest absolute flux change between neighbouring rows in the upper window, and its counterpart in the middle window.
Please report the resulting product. 3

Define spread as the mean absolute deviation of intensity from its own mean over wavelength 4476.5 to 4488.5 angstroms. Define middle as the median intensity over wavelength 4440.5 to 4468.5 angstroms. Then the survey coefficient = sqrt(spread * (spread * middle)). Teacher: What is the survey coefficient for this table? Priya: 3.33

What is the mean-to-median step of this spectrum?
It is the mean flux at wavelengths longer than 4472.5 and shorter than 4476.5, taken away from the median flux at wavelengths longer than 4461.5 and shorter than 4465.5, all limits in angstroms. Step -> -2.0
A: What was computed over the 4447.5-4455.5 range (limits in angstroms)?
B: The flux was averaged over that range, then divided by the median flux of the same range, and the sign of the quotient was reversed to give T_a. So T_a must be -0.99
